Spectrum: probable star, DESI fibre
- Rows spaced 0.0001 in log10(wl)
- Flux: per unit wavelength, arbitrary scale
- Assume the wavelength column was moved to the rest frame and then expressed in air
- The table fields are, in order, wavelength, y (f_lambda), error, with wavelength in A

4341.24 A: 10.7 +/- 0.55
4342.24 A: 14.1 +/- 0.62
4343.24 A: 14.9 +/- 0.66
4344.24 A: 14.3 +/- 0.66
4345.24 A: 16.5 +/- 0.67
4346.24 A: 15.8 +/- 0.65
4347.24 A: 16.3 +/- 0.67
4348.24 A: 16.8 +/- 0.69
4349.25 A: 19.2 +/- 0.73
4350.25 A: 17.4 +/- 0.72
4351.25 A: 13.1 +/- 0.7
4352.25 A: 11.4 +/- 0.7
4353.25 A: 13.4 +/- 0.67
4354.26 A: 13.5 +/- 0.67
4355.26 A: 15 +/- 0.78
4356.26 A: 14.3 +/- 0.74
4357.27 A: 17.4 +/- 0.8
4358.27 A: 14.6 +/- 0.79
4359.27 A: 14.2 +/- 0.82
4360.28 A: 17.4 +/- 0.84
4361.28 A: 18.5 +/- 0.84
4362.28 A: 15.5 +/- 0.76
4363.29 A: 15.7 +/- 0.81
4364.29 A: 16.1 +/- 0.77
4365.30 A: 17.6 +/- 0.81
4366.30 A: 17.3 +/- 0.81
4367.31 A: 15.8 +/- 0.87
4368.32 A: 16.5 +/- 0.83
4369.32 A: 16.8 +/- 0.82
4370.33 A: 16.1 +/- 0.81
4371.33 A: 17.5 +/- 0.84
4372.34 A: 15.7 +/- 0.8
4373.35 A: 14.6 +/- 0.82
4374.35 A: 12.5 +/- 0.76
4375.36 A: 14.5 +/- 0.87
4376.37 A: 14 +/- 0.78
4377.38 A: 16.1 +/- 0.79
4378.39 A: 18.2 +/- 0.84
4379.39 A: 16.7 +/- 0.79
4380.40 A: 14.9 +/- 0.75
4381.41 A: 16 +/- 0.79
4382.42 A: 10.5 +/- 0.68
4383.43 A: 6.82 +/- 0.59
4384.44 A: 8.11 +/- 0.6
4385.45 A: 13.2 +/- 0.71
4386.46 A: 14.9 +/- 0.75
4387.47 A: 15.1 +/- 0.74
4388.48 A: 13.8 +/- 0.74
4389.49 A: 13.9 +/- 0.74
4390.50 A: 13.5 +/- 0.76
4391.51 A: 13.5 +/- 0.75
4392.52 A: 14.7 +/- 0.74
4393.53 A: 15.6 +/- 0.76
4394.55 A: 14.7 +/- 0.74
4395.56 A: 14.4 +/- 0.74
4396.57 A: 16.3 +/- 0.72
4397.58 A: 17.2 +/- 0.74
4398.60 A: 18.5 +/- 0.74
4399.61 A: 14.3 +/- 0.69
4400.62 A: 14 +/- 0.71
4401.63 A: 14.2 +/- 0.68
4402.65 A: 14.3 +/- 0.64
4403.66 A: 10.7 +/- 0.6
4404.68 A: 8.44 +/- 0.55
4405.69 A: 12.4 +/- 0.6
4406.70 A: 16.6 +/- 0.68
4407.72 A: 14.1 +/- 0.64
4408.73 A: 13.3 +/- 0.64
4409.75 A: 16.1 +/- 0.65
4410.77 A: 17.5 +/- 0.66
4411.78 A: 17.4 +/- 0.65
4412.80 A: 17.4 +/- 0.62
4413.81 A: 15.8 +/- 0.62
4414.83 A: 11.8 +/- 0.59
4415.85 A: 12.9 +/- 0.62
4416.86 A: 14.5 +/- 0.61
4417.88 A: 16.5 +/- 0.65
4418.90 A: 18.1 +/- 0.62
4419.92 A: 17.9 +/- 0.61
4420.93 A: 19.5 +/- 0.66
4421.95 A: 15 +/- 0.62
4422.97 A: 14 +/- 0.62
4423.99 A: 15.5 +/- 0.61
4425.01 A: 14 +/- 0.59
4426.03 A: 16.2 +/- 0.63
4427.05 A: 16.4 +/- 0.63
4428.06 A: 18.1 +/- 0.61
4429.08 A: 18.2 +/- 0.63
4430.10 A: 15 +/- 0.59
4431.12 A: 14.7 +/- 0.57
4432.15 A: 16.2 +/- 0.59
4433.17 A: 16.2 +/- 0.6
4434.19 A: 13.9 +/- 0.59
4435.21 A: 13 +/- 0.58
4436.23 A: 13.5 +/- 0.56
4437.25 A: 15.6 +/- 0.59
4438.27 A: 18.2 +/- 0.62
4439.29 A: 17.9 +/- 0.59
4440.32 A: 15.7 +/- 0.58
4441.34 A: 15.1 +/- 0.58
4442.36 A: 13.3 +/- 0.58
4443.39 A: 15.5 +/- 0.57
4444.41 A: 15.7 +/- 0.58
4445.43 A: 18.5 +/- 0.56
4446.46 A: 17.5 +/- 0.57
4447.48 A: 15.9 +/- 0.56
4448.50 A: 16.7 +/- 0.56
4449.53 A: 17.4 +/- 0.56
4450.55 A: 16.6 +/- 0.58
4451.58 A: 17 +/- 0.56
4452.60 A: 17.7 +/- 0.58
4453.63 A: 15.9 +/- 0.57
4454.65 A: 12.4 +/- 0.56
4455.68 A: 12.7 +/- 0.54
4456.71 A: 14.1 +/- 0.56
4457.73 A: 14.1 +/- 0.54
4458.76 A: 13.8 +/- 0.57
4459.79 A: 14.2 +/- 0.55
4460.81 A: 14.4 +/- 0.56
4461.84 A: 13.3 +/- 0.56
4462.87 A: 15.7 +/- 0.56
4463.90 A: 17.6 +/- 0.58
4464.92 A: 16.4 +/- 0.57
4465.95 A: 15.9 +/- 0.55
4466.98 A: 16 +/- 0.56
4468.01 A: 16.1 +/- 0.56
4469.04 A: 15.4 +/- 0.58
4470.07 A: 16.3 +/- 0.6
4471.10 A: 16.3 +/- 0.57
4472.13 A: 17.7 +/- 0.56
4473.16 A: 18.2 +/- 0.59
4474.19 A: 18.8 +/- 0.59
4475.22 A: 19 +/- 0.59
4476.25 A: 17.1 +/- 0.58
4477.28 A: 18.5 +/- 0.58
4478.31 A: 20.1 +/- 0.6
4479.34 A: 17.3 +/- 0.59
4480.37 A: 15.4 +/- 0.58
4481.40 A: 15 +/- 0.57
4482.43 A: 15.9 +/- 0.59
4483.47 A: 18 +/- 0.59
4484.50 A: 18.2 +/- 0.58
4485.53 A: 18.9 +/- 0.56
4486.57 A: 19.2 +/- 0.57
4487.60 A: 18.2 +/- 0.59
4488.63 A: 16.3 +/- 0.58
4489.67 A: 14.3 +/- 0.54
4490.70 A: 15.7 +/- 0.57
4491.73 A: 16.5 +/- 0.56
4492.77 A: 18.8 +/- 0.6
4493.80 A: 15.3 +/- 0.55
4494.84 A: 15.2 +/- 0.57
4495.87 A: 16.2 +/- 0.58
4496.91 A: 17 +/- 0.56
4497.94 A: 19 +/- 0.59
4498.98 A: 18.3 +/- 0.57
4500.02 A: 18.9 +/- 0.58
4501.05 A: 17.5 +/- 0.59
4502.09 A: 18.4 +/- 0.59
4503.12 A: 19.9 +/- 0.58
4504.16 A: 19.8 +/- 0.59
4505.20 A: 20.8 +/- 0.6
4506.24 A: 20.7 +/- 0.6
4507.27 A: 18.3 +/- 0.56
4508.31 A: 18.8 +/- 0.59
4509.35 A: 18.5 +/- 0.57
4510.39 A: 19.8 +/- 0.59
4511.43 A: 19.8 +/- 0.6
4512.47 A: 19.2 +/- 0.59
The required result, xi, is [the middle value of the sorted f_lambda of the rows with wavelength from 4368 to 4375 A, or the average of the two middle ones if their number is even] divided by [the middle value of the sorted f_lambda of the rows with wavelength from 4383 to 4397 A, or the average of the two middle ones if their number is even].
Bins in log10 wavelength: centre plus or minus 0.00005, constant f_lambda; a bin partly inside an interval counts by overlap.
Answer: 1.14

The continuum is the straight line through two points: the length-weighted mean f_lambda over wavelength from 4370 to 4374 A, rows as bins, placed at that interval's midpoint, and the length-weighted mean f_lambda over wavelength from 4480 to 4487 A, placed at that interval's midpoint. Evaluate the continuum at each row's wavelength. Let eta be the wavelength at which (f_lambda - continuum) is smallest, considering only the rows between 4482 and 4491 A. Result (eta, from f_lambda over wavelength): 4489.67 A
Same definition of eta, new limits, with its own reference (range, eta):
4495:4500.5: 4495.87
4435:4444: 4435.21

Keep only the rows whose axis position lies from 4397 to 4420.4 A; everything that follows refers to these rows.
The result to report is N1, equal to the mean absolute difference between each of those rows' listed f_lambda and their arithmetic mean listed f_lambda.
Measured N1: 2.1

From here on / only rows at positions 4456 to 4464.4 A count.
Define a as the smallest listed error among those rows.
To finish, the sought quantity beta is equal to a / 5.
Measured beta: 0.108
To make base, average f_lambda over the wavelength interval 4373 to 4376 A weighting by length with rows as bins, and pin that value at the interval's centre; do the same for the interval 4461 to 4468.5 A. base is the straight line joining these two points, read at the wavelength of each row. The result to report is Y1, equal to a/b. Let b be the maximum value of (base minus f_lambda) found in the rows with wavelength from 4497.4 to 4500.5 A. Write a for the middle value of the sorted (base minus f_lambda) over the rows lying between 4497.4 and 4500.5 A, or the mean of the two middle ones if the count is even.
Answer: 1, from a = -2.4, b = -1.8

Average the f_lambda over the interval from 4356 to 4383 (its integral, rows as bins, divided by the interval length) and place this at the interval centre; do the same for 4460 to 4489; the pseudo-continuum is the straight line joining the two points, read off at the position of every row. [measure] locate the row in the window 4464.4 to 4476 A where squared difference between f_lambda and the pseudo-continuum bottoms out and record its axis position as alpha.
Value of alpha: 4464.92 A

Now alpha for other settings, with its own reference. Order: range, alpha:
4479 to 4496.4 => 4479.34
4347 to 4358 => 4355.26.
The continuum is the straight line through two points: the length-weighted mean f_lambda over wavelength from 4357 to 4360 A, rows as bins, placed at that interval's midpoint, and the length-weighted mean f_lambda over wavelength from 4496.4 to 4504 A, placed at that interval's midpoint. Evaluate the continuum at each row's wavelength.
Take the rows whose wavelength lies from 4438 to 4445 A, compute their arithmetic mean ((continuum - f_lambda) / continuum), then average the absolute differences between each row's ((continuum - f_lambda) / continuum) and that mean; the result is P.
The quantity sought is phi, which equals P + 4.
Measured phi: 4.07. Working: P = 0.073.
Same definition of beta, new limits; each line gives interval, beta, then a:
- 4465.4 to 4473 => 0.110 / 0.55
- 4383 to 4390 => 0.118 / 0.59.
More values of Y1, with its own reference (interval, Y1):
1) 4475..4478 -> 2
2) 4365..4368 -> 2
